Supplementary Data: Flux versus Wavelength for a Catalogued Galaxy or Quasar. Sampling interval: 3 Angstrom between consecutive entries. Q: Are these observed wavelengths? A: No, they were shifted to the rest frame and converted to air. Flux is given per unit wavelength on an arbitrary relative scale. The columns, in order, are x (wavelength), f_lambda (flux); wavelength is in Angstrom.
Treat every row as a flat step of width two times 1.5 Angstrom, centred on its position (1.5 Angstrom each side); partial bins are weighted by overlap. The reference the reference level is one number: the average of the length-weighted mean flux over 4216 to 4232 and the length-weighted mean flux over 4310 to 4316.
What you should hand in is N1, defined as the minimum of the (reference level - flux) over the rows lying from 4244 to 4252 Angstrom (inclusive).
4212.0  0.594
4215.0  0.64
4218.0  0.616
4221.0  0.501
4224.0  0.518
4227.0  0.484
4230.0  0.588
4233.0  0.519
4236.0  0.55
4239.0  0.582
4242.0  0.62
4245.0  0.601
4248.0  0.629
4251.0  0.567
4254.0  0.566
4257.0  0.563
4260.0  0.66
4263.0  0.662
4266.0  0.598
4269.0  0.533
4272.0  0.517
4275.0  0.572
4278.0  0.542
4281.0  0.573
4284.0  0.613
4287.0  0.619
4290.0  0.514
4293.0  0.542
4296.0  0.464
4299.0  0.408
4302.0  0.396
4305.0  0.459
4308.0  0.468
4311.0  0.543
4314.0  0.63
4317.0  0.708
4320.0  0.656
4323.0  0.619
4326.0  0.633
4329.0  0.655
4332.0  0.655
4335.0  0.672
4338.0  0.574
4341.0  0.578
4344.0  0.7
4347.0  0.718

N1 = -0.06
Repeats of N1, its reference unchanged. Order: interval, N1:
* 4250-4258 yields 0.01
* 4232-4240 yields -0.01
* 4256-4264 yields -0.09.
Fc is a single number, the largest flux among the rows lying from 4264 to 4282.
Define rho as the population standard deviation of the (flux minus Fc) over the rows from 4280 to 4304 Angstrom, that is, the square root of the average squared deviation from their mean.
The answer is 0.08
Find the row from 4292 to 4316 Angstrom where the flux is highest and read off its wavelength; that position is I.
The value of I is 4314.0 Angstrom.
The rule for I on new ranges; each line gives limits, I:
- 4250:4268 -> 4263.0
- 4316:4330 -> 4317.0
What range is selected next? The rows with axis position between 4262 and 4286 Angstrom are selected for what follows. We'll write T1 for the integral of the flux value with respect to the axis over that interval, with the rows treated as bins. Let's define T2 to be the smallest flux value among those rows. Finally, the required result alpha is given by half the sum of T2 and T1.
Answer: 7.2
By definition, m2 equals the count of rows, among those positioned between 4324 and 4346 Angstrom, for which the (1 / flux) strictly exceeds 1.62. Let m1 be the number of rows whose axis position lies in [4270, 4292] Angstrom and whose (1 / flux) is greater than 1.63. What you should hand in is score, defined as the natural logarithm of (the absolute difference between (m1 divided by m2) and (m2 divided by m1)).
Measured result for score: 1.0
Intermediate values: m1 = 6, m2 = 2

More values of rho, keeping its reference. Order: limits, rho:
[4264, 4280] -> 0.03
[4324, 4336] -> 0.01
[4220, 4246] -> 0.05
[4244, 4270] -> 0.04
